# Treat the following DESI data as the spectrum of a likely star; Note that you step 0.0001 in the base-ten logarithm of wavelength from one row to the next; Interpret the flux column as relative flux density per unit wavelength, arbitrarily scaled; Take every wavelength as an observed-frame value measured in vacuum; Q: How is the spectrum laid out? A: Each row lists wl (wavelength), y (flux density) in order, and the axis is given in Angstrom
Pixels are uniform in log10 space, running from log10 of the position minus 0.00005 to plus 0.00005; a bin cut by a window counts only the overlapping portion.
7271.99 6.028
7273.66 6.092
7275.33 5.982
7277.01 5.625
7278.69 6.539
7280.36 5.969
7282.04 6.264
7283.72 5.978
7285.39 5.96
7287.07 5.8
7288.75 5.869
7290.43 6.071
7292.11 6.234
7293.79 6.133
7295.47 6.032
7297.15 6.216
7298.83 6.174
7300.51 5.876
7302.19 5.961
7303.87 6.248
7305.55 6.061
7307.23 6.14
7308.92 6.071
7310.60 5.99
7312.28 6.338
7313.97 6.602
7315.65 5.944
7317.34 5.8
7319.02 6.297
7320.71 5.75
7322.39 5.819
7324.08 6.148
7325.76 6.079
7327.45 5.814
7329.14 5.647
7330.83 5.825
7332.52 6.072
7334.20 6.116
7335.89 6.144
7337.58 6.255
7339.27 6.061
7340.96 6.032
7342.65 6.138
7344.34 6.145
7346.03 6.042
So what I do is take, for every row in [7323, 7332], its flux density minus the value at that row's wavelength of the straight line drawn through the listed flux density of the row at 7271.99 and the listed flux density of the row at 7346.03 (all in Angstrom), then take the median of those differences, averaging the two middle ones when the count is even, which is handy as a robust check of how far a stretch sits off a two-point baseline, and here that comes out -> -0.21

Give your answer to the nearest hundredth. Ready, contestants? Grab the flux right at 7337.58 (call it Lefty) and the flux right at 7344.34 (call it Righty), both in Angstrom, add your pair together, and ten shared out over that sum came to 0.81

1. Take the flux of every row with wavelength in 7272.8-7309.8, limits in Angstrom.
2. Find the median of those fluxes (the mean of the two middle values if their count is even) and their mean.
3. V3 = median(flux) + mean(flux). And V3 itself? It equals 12.1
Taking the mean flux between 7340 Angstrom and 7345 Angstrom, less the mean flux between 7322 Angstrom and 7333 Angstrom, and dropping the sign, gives 0.19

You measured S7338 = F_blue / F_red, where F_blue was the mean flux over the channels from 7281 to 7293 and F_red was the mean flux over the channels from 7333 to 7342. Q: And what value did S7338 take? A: 0.98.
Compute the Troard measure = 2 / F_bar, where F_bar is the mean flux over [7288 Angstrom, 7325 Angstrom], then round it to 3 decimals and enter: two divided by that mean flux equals 0.329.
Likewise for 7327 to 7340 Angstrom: 0.334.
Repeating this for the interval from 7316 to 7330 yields 0.338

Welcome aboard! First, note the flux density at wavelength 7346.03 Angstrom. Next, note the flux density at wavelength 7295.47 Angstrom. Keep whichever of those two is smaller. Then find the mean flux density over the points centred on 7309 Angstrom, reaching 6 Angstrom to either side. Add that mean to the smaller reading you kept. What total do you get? 12.2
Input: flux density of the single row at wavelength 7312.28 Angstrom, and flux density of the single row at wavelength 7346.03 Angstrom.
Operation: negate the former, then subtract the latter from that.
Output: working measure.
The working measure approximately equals -12.4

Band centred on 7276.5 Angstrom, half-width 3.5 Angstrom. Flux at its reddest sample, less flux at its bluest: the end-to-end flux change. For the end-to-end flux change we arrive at 0.4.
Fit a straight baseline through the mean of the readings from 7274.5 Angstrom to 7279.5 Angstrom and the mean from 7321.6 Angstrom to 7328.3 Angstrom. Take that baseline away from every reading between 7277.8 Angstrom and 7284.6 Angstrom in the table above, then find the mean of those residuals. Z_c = 0.15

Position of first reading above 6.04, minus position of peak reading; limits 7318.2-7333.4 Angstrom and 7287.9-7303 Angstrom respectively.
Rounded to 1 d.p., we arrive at 26.9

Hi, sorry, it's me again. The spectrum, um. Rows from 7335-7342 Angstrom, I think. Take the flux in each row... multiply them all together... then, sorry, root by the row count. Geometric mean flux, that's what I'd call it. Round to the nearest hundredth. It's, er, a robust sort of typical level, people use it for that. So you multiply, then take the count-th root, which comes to 6.12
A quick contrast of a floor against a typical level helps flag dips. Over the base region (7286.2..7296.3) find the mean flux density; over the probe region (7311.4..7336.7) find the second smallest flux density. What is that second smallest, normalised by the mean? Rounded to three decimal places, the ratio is 0.955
